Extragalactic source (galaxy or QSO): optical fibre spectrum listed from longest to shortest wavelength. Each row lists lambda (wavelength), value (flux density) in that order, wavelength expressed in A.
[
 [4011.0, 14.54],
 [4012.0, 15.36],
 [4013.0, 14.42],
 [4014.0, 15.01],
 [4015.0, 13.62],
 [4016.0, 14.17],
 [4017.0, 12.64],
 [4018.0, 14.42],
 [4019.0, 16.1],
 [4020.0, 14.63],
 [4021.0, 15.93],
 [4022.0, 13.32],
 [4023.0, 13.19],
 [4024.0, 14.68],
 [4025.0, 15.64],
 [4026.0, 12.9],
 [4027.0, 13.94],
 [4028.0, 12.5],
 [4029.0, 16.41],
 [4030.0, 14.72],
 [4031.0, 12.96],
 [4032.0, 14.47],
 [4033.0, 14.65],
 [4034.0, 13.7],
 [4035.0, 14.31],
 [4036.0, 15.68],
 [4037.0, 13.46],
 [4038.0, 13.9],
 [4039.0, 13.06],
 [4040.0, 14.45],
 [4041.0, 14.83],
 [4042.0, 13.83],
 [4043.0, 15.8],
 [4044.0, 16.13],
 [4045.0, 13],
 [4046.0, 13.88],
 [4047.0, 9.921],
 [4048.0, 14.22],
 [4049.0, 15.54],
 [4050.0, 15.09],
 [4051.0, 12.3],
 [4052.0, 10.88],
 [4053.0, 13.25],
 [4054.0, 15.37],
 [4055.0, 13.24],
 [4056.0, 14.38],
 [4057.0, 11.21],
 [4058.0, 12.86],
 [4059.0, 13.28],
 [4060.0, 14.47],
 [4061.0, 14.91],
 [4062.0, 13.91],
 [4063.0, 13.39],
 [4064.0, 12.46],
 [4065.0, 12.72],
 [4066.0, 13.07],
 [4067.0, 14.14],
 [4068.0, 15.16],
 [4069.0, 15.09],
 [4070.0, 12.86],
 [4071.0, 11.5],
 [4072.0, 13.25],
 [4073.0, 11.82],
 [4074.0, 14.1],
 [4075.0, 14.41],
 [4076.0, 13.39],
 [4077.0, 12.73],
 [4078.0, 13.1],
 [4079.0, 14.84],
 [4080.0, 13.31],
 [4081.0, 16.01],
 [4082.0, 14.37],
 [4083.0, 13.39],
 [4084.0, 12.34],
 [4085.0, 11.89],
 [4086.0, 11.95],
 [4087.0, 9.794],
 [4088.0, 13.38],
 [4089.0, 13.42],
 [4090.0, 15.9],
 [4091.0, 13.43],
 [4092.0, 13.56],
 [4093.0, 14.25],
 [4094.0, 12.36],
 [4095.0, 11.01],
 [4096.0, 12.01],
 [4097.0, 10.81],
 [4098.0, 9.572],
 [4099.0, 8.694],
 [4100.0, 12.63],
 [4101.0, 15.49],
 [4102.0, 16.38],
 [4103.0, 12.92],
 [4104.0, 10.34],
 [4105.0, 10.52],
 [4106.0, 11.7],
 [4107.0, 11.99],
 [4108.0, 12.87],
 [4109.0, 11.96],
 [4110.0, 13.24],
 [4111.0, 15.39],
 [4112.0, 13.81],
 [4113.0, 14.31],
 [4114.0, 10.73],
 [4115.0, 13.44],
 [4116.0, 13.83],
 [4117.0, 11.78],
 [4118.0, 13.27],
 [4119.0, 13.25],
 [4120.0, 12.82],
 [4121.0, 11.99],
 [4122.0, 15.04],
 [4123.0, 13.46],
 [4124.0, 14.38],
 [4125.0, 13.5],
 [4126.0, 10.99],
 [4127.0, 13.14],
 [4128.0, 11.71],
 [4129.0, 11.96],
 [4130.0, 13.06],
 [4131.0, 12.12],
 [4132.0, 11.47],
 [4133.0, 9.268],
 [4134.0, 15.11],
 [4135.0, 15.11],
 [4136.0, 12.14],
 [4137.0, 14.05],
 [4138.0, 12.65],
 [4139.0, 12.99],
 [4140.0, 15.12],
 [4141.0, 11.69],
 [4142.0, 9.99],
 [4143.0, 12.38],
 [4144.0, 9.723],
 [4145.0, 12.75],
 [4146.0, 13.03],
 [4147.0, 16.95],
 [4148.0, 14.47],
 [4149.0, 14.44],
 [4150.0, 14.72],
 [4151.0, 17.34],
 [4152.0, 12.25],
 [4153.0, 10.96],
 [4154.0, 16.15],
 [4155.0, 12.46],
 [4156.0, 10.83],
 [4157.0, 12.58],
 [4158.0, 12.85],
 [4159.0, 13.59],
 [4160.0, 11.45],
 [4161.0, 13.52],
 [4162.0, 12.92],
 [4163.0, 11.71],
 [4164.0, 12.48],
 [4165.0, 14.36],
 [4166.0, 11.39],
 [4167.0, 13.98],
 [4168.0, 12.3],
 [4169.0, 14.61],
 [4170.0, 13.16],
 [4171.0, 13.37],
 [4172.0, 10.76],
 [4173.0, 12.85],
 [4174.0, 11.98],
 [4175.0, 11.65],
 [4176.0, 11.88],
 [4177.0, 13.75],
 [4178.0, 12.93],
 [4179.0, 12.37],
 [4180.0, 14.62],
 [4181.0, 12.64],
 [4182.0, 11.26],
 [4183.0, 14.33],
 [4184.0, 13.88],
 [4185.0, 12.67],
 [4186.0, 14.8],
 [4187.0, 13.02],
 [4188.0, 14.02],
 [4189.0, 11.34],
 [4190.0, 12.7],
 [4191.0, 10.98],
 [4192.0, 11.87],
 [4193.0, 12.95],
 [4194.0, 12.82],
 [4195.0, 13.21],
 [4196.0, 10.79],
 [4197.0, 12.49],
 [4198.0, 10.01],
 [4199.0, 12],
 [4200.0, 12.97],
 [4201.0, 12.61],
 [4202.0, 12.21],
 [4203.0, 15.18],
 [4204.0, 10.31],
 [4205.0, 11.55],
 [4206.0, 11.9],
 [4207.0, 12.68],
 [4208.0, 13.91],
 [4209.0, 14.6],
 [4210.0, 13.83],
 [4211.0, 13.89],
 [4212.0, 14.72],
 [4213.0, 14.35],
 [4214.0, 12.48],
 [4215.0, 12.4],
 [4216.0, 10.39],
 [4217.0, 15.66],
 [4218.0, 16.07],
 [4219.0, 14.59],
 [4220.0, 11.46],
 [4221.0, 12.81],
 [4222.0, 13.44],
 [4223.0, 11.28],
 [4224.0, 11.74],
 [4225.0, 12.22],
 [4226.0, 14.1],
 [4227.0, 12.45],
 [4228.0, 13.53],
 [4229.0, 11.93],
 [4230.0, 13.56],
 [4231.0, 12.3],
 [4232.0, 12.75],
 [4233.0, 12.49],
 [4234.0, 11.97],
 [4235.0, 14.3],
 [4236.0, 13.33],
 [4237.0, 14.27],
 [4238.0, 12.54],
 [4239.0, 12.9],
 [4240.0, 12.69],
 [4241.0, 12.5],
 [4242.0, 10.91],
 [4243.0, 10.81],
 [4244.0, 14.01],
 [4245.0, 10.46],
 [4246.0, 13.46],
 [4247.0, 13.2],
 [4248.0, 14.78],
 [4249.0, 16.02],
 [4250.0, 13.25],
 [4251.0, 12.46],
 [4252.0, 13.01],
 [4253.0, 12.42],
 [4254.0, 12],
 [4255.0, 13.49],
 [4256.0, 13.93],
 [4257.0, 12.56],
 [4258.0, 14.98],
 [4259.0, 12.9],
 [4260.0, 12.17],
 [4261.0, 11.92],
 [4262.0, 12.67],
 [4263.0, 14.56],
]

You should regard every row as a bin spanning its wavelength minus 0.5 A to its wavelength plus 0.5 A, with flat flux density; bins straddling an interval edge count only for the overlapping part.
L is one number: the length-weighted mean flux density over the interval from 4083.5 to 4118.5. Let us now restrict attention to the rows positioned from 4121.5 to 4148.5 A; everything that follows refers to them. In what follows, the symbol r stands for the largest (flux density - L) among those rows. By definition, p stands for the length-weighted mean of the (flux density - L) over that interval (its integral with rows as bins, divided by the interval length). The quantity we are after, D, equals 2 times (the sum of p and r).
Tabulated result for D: 9.3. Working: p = 0.3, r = 4.4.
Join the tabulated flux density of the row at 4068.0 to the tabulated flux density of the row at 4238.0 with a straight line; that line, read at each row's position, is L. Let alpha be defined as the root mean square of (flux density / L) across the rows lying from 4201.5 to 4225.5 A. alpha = 1.02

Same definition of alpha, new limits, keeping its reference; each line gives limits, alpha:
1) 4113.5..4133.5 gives 0.88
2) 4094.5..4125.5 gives 0.88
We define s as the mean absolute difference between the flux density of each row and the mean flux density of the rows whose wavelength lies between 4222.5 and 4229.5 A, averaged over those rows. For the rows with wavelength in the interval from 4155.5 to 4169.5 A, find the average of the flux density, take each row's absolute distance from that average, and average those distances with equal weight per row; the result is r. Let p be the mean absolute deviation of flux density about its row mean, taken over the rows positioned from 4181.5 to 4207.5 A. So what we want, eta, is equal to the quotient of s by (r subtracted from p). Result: 11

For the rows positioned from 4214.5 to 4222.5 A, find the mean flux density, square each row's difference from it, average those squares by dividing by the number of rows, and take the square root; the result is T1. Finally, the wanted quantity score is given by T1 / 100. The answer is 0.0186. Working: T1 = 1.9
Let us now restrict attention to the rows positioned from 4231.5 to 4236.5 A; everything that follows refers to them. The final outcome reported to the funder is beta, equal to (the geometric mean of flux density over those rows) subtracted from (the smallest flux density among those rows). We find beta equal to -1.0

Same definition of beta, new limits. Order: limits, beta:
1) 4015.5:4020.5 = -1.7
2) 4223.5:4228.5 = -1.0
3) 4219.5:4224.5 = -0.8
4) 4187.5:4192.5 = -1.2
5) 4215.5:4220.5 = -3.0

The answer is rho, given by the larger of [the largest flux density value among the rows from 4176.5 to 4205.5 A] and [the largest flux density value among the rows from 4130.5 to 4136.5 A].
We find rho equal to 15.2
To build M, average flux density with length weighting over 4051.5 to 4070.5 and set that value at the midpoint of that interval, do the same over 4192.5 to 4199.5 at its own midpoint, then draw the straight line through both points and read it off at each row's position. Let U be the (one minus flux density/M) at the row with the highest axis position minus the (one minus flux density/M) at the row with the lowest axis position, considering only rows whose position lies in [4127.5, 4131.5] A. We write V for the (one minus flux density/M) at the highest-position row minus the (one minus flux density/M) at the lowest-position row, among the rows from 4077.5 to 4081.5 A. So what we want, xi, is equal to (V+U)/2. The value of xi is -0.13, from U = -0.035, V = -0.2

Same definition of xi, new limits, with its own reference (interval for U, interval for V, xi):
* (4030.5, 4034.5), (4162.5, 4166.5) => -0.02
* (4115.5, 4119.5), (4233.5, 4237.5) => -0.08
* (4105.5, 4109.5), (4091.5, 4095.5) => 0.08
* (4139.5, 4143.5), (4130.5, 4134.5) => -0.01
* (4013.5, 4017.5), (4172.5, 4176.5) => 0.12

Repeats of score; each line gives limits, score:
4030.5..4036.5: 0.0084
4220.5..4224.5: 0.0085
